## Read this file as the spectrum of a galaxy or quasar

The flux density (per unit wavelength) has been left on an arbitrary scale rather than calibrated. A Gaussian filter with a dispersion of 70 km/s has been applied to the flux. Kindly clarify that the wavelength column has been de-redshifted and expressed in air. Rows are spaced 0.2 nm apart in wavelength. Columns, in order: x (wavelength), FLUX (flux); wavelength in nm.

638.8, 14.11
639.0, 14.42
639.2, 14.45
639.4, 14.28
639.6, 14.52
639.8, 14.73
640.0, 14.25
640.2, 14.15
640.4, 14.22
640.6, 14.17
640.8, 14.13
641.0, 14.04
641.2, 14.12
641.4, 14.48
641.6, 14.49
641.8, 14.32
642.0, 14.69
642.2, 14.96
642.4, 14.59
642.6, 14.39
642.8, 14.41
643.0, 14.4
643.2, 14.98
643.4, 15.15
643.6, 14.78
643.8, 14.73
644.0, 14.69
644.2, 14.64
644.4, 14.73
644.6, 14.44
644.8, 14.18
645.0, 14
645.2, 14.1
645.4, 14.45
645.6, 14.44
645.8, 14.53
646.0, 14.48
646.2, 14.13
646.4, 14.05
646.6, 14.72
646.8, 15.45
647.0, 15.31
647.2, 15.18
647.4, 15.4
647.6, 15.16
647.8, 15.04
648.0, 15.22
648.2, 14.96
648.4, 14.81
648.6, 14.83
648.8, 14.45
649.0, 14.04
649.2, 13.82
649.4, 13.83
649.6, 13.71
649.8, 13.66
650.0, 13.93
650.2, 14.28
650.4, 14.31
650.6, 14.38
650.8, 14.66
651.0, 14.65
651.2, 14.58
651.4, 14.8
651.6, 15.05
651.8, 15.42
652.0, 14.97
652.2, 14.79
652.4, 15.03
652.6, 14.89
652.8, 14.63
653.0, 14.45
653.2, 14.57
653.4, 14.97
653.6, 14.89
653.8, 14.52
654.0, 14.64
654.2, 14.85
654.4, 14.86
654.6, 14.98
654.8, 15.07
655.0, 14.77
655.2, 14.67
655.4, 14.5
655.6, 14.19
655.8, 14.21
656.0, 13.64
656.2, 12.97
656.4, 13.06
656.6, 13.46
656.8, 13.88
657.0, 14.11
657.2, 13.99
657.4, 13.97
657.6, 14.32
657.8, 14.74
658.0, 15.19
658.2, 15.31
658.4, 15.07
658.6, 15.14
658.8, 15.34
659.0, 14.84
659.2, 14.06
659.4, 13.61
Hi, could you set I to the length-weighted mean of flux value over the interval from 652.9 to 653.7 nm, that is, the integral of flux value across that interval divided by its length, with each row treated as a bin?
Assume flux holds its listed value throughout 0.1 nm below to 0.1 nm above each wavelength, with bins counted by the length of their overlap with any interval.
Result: 14.7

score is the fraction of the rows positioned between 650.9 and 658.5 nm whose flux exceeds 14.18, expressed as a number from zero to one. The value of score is 0.79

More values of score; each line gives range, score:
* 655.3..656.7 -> 0.43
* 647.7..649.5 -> 0.67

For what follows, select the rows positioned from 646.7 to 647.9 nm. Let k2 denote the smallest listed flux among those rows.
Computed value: 15.04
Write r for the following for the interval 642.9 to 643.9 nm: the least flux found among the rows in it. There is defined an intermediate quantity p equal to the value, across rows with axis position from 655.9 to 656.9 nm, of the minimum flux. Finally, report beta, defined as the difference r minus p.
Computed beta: 1.4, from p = 12.97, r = 14.4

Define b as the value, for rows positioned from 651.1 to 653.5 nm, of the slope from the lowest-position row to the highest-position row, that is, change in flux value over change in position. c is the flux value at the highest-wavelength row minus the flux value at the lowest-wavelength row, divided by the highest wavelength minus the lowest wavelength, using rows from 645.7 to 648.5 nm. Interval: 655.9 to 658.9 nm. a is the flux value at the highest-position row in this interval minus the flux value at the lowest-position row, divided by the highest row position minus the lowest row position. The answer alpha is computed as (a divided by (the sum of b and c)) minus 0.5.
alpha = 1.6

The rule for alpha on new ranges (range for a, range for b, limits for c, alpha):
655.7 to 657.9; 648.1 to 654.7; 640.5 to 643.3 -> 0.3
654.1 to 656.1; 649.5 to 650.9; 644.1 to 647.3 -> -1.2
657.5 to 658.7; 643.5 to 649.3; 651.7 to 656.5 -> -1.7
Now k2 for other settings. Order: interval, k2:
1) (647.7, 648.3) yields 14.96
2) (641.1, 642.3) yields 14.12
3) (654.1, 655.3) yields 14.67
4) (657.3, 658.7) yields 13.97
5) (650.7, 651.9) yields 14.58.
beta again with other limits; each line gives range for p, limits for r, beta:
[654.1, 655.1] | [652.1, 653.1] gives -0.3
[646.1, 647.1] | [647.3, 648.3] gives 0.9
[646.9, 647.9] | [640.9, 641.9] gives -1.0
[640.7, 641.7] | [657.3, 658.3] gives -0.1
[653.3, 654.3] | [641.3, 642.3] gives -0.2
